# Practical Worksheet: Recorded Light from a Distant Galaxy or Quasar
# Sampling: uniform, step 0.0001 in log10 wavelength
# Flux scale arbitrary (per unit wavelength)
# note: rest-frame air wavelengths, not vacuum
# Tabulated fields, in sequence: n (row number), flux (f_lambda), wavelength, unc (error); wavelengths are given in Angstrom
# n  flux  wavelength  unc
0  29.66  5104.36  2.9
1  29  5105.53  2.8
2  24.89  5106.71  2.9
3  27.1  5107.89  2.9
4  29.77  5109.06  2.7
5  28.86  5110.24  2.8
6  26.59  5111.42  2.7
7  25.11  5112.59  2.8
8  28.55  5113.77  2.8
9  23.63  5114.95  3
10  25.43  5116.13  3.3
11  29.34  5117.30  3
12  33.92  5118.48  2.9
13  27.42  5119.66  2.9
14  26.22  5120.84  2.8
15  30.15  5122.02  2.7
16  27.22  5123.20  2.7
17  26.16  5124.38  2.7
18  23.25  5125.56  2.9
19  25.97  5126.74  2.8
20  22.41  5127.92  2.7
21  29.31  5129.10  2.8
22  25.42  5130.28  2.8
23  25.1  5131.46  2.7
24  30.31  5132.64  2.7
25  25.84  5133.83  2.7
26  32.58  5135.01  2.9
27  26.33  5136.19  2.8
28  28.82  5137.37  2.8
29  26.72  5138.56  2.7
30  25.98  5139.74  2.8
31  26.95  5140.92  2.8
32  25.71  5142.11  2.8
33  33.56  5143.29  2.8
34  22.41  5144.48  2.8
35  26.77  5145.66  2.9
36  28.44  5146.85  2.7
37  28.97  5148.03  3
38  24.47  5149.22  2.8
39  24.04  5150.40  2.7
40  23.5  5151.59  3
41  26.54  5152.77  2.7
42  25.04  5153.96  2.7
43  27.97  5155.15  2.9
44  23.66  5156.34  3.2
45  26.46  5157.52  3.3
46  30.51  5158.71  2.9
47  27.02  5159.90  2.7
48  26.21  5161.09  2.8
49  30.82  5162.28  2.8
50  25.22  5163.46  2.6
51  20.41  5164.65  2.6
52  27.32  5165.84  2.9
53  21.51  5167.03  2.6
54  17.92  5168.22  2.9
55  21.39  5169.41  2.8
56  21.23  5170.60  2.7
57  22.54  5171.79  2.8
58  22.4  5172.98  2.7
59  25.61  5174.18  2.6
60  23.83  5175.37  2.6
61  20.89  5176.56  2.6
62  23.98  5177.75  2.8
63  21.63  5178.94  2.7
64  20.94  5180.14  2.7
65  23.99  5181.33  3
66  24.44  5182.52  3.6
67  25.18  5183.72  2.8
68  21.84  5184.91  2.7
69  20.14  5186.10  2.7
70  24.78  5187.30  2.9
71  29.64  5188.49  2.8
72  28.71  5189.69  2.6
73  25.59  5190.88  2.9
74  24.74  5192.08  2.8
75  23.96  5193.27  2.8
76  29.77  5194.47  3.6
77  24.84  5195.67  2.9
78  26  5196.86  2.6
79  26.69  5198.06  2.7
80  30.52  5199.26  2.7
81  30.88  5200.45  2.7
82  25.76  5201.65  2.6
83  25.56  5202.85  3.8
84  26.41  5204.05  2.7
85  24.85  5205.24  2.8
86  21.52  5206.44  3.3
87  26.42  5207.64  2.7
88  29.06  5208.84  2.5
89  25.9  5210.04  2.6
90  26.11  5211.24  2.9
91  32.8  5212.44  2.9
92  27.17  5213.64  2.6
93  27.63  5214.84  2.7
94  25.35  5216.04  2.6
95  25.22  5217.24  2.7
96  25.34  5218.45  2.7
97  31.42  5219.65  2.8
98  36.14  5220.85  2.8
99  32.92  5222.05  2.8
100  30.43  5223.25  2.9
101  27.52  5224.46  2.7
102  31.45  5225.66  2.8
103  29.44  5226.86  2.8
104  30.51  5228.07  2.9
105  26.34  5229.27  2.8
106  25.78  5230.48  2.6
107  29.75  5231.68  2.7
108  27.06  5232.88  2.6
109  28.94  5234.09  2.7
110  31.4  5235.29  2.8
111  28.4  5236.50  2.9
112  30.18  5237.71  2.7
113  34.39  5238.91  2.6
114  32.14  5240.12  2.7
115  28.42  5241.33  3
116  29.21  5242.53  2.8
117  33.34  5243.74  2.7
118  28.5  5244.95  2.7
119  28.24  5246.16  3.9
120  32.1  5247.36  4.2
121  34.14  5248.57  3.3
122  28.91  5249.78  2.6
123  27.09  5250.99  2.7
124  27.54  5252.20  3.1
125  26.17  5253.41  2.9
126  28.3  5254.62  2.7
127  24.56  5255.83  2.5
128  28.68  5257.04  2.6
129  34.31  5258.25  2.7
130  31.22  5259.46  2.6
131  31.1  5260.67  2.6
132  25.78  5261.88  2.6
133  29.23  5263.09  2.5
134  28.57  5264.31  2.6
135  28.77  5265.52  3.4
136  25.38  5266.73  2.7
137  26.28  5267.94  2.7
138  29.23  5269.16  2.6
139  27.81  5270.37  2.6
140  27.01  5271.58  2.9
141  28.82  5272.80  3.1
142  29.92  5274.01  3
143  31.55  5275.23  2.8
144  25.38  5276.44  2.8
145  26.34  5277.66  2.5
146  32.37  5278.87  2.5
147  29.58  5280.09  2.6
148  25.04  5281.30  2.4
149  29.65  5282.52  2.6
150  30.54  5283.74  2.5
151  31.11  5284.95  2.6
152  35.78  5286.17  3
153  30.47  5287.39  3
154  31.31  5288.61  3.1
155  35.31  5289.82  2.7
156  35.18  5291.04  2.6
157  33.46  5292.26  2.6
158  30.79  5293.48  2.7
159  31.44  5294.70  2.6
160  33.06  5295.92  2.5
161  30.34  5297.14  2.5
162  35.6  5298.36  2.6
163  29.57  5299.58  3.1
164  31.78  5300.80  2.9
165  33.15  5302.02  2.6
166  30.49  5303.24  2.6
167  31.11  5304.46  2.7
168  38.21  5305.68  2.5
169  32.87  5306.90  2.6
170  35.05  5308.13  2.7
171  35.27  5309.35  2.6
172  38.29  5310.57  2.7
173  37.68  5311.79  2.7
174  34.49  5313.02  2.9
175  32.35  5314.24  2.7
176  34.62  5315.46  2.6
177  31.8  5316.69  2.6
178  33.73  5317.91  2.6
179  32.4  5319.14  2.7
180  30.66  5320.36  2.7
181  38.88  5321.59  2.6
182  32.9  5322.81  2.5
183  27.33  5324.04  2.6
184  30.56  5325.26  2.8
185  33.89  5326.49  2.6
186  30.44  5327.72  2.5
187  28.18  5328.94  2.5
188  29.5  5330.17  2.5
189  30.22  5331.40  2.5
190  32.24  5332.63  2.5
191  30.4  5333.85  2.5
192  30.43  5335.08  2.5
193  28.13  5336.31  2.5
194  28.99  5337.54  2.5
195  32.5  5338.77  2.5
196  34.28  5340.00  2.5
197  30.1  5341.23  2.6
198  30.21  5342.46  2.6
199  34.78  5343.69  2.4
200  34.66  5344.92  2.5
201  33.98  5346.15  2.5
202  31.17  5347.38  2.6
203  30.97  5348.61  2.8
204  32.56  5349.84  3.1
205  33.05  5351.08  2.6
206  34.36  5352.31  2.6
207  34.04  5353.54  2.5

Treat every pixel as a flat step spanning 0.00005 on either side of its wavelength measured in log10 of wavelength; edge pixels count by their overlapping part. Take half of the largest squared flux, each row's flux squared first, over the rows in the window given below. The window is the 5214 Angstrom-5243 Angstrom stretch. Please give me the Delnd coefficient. 653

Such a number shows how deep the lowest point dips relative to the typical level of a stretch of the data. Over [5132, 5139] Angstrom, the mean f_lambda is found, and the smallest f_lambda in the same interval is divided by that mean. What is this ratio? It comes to 0.909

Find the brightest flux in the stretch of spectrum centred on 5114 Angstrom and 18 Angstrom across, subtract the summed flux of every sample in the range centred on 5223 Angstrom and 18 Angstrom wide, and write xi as -401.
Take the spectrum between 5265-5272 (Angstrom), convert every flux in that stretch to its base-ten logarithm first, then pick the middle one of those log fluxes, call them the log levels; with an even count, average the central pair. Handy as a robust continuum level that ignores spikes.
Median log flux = 1.44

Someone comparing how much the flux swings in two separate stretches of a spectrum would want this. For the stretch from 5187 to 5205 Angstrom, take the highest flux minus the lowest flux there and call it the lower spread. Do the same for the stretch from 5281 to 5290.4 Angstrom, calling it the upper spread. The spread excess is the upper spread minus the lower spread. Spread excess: 3.8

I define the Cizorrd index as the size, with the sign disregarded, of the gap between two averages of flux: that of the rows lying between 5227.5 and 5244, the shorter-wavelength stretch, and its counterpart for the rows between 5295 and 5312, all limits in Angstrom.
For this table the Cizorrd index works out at 4.0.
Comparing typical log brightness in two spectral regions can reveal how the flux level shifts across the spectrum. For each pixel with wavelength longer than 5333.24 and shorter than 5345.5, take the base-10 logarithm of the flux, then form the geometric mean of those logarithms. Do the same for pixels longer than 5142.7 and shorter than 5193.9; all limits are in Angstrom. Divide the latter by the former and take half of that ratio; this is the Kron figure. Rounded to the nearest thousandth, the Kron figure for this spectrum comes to 0.464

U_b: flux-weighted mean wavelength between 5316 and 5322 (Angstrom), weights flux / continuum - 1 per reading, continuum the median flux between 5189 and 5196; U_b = 5319.5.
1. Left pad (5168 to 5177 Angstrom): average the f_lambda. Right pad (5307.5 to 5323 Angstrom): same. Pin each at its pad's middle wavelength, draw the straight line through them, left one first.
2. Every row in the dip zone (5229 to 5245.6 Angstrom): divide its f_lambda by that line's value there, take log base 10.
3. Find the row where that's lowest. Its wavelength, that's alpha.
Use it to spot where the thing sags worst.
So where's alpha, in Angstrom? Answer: 5230.48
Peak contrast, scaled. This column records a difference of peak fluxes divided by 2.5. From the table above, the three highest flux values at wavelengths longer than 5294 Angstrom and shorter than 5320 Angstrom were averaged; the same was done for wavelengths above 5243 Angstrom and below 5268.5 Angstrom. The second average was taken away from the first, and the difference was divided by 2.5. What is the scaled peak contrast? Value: 1.7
